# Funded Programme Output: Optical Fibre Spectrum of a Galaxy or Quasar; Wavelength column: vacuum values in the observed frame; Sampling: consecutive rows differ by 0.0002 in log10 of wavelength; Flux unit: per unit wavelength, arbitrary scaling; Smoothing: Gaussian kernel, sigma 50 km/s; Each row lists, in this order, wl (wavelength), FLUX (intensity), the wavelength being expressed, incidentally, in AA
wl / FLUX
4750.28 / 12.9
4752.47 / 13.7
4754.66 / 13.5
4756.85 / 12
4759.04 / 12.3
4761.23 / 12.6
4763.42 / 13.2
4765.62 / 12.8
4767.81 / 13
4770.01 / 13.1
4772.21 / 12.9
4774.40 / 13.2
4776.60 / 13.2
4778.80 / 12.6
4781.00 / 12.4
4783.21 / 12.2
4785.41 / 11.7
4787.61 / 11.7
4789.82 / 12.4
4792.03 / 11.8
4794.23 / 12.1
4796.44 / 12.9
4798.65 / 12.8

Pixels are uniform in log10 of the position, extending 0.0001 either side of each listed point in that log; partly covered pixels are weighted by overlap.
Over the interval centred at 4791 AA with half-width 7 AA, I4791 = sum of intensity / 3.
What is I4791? 24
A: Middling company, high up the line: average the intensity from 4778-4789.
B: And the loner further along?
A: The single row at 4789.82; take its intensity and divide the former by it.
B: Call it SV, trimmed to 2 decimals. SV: 0.98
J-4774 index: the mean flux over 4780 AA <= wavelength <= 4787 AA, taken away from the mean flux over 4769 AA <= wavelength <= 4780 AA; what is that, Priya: 0.9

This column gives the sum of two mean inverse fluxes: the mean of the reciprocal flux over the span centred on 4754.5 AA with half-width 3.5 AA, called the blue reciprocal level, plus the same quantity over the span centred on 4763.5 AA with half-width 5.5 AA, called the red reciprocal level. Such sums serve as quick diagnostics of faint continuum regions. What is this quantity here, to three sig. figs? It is 0.155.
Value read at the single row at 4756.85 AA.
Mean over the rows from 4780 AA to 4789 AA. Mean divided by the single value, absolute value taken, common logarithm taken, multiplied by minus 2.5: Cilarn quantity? 0.00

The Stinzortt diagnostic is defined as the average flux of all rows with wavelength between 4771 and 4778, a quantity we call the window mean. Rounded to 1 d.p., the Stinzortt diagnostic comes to 13.1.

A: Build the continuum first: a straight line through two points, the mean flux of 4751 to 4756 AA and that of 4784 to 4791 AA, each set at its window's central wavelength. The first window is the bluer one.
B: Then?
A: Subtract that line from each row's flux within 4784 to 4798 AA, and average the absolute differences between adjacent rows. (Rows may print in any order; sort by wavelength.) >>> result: 0.54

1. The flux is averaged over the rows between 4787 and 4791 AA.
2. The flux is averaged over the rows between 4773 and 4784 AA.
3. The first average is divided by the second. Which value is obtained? 0.95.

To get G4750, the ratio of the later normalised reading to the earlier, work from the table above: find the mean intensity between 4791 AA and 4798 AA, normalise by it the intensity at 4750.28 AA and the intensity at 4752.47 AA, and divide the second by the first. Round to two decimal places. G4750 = 1.06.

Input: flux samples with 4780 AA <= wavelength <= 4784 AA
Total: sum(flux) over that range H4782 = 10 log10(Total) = 13.9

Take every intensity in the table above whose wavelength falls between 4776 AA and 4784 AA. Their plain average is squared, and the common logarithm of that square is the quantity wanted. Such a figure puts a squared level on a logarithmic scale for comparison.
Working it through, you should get 2.20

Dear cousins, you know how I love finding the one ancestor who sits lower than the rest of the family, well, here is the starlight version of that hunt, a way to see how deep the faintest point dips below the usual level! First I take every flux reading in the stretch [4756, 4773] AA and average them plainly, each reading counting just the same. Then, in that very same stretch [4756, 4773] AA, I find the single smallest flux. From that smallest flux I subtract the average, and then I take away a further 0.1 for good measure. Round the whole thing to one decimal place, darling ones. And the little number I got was -0.8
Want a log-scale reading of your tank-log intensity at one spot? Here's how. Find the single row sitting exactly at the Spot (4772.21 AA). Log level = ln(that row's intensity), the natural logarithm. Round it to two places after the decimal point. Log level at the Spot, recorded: 2.56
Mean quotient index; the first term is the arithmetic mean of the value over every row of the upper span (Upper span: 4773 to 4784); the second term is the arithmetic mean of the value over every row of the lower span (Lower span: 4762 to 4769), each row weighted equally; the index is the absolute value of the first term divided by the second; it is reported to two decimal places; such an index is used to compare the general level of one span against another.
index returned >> 0.98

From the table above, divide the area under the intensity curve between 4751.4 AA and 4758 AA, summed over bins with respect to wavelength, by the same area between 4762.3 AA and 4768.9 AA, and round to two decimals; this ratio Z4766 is 1.00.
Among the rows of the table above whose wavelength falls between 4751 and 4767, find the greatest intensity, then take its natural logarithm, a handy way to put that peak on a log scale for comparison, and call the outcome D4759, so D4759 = 2.62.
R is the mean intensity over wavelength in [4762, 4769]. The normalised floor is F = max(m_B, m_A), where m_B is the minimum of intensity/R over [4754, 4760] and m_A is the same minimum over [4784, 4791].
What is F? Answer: 0.92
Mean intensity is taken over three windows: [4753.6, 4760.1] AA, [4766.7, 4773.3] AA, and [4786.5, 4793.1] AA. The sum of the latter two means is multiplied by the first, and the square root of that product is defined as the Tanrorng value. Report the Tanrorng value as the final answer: 17.7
